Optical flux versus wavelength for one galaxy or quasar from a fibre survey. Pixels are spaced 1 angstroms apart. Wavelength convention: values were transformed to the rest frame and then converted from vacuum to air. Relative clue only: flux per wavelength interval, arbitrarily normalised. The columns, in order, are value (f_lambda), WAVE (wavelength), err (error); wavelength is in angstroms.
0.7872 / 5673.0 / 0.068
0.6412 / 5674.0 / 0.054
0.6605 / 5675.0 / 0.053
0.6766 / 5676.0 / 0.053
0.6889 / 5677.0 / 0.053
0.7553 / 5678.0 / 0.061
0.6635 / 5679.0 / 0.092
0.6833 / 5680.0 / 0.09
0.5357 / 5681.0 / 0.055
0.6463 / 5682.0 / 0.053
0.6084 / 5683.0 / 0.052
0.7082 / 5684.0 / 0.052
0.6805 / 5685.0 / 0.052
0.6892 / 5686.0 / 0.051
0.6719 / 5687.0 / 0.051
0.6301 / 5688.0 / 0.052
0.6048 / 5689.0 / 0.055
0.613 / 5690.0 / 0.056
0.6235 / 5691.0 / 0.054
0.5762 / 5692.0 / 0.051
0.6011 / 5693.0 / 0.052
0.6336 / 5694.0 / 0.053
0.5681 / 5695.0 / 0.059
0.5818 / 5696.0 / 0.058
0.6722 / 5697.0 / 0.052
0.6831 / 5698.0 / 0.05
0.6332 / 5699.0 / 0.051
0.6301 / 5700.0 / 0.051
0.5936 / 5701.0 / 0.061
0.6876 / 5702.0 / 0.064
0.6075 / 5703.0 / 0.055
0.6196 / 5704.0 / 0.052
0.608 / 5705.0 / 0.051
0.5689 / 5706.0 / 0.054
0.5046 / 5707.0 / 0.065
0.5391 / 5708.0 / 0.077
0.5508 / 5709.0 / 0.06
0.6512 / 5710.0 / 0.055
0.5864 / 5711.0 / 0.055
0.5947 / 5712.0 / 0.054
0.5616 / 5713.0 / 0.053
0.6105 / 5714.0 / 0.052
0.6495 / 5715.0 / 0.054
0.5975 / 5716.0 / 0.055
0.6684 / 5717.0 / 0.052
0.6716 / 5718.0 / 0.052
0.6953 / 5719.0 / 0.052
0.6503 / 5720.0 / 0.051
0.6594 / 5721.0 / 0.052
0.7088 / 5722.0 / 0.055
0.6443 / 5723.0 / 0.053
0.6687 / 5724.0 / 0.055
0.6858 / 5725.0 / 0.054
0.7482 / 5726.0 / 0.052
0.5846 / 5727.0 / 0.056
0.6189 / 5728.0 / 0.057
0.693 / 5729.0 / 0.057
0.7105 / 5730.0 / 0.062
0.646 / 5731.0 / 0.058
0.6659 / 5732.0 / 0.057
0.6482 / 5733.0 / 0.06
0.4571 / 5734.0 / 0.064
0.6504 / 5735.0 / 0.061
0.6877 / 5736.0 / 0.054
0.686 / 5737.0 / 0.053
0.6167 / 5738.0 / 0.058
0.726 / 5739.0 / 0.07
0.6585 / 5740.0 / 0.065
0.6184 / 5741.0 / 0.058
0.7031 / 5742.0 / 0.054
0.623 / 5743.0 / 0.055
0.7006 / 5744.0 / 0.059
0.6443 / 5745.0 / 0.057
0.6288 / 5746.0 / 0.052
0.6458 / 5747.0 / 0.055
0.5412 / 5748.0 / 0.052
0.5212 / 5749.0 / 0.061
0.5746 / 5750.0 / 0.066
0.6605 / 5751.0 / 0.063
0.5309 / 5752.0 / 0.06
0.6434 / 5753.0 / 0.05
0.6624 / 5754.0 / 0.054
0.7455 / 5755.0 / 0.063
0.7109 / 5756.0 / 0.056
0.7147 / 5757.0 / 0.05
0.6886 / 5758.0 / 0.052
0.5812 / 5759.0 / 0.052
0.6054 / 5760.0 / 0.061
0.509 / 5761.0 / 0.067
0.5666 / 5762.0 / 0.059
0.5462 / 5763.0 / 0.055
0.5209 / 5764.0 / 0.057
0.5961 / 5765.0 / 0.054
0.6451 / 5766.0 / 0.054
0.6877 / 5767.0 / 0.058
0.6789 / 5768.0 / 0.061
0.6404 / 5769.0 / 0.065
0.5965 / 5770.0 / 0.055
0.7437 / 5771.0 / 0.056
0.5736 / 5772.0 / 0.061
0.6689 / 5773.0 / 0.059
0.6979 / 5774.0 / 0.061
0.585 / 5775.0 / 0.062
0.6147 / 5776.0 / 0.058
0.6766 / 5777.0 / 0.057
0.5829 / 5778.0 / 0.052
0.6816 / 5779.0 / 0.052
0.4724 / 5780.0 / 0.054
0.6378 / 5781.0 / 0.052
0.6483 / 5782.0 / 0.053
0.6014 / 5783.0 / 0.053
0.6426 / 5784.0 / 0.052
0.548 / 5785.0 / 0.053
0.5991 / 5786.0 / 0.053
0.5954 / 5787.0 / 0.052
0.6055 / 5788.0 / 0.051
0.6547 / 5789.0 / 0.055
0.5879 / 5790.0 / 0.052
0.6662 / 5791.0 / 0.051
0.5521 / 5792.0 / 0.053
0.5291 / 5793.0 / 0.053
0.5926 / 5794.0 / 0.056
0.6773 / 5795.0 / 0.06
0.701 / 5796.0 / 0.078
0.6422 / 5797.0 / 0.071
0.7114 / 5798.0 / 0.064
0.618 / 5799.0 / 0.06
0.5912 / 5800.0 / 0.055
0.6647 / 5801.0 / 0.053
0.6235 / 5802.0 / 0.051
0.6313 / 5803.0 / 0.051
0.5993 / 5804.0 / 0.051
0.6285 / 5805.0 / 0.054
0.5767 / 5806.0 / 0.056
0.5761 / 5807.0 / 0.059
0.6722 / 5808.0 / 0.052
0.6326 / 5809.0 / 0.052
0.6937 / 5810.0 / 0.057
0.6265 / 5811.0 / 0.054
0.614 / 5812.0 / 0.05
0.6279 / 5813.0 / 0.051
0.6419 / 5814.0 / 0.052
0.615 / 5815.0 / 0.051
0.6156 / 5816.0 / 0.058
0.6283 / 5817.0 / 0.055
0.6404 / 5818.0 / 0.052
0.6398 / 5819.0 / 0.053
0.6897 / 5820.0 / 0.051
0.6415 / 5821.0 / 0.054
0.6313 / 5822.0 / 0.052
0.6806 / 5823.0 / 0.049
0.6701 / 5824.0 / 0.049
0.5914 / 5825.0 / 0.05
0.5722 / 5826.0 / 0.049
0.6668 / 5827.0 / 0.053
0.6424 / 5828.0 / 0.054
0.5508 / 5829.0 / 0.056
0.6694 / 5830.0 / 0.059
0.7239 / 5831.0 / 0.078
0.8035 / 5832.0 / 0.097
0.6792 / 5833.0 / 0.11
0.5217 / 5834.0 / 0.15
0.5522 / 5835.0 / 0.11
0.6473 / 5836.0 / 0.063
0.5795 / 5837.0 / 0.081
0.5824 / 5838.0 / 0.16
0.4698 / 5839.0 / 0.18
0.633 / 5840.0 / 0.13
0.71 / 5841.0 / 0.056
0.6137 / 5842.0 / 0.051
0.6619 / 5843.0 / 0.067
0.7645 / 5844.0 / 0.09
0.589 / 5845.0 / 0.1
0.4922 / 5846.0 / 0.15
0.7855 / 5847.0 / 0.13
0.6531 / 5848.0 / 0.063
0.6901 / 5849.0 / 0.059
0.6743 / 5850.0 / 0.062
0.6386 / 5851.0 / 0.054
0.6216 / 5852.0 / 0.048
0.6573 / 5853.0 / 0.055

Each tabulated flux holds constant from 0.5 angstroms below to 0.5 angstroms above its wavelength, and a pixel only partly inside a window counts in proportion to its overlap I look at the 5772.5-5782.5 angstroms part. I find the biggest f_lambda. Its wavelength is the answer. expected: 5774.0 angstroms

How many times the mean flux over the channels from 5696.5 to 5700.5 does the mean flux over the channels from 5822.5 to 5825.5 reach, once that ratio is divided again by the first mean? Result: 1.51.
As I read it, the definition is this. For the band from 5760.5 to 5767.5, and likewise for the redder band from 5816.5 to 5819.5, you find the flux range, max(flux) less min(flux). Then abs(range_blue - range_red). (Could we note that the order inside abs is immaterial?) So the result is 0.17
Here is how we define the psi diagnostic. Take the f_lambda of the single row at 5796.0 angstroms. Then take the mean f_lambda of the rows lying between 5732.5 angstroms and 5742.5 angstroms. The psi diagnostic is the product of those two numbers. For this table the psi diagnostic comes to 0.452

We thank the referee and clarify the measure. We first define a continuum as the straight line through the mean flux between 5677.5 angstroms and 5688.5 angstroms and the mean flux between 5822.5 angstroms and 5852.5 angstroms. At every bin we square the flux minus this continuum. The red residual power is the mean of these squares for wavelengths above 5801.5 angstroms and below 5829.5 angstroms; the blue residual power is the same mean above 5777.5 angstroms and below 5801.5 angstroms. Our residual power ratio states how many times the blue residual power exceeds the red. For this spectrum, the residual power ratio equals 3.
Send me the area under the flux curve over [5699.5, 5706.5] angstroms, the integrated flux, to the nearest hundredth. 4.32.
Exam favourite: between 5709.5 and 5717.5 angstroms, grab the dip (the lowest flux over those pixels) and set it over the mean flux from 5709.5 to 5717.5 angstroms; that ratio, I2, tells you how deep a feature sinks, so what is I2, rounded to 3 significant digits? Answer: 0.913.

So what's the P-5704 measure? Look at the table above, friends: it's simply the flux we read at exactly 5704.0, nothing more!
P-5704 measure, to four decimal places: 0.6196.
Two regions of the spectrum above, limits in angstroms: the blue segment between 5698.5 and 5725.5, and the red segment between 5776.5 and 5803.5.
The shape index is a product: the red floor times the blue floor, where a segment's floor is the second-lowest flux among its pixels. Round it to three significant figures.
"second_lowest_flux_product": 0.285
